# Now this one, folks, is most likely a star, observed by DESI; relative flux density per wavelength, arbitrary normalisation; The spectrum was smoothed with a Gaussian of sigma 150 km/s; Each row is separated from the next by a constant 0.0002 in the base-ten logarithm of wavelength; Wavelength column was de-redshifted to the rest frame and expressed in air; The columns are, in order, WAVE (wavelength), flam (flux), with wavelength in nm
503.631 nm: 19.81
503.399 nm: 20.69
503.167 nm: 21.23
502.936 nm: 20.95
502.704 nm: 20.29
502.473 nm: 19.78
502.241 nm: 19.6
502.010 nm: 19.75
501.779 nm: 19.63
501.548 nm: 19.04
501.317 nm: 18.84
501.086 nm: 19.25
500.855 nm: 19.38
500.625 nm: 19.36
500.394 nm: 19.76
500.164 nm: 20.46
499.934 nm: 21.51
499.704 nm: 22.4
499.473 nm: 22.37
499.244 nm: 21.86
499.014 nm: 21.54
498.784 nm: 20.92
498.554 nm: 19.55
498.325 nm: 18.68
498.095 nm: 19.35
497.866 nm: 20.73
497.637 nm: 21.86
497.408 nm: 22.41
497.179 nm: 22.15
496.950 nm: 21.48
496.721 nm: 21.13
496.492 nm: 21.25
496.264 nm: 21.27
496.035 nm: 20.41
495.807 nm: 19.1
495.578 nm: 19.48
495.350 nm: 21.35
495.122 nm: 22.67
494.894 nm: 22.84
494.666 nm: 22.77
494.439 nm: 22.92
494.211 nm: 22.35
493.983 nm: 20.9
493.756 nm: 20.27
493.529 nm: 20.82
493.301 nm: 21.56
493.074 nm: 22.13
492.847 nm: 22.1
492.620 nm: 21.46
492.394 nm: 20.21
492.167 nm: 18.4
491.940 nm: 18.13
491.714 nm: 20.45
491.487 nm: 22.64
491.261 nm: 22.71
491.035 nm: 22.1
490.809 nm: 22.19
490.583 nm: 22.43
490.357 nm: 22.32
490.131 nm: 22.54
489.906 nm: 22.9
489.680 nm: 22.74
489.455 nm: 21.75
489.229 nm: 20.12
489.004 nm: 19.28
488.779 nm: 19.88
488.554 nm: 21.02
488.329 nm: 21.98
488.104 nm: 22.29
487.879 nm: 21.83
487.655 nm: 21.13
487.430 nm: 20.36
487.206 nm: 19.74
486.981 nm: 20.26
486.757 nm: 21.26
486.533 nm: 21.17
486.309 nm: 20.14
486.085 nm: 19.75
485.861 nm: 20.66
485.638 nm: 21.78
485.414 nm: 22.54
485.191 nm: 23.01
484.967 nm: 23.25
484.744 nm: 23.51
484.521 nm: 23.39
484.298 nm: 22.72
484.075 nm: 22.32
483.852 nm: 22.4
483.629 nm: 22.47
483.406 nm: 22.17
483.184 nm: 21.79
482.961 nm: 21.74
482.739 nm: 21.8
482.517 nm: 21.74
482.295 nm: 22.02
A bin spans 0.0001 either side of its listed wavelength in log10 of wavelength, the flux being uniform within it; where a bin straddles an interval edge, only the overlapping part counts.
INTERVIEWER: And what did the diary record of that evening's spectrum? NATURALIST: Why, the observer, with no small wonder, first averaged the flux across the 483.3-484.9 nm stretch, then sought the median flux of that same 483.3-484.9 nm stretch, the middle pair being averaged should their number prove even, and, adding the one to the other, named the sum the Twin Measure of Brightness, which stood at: 45.2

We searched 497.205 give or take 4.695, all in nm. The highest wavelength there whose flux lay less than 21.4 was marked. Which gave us 501.779 nm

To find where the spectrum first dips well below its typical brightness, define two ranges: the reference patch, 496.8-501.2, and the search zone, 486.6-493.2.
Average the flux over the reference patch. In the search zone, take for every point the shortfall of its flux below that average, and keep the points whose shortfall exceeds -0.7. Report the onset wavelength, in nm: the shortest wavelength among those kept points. 486.757 nm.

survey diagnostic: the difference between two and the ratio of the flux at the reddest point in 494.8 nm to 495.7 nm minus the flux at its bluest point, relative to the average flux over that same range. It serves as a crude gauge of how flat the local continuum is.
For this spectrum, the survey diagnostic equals 2.16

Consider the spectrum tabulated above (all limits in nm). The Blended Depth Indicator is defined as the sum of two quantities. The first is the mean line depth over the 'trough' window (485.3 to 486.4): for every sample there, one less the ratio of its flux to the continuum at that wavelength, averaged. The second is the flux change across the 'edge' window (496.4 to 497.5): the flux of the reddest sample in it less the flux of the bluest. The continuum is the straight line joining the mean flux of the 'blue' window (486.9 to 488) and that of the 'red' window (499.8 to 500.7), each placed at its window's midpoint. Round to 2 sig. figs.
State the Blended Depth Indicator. 1.1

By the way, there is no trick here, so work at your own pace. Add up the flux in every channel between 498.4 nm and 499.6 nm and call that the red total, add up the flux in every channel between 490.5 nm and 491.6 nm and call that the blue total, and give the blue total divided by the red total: 1.05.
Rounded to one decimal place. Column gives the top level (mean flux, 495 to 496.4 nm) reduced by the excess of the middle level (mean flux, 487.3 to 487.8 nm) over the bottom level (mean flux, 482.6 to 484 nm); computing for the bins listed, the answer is 22.0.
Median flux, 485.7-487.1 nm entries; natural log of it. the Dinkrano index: 3.02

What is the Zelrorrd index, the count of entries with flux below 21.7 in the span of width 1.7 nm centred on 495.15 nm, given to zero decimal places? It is 3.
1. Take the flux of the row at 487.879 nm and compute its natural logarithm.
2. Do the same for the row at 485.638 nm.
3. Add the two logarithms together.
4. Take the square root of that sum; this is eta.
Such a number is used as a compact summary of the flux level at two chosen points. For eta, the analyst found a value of 2.48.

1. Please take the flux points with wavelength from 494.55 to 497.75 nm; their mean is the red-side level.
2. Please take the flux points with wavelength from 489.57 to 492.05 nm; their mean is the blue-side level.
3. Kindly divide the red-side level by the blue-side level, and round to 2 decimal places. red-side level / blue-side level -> 0.98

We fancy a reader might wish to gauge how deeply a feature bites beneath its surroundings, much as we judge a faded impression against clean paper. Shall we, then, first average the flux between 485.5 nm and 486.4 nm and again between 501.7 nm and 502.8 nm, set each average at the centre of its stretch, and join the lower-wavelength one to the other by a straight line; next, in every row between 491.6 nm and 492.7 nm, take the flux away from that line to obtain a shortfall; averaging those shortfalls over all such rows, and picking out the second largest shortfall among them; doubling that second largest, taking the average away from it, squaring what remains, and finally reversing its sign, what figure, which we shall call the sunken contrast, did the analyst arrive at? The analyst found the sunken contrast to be -10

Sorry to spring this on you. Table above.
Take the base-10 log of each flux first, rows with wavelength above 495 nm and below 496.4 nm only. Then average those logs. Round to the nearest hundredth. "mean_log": 1.32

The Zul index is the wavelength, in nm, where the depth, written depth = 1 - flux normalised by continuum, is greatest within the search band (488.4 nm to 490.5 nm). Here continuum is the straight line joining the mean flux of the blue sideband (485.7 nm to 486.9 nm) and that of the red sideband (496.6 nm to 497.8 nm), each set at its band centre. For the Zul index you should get 489.004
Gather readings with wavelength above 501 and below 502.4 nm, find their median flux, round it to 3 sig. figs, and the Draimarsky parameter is 19.4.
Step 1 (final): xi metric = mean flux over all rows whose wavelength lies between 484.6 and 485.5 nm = 23.1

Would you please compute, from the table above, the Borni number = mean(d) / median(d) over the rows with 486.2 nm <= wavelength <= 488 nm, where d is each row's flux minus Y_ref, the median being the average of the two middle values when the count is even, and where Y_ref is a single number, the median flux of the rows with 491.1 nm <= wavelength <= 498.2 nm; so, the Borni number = 1.0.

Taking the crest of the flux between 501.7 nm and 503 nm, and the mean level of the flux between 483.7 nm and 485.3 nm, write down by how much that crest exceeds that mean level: -2.0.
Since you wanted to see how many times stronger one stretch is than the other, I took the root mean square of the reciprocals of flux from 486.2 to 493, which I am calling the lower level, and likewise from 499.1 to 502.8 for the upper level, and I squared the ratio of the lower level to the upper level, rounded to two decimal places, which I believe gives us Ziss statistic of 0.91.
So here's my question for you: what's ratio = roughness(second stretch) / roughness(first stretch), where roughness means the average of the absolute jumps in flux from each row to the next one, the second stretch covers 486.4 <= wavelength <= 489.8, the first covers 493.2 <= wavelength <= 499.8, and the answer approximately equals 1.12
